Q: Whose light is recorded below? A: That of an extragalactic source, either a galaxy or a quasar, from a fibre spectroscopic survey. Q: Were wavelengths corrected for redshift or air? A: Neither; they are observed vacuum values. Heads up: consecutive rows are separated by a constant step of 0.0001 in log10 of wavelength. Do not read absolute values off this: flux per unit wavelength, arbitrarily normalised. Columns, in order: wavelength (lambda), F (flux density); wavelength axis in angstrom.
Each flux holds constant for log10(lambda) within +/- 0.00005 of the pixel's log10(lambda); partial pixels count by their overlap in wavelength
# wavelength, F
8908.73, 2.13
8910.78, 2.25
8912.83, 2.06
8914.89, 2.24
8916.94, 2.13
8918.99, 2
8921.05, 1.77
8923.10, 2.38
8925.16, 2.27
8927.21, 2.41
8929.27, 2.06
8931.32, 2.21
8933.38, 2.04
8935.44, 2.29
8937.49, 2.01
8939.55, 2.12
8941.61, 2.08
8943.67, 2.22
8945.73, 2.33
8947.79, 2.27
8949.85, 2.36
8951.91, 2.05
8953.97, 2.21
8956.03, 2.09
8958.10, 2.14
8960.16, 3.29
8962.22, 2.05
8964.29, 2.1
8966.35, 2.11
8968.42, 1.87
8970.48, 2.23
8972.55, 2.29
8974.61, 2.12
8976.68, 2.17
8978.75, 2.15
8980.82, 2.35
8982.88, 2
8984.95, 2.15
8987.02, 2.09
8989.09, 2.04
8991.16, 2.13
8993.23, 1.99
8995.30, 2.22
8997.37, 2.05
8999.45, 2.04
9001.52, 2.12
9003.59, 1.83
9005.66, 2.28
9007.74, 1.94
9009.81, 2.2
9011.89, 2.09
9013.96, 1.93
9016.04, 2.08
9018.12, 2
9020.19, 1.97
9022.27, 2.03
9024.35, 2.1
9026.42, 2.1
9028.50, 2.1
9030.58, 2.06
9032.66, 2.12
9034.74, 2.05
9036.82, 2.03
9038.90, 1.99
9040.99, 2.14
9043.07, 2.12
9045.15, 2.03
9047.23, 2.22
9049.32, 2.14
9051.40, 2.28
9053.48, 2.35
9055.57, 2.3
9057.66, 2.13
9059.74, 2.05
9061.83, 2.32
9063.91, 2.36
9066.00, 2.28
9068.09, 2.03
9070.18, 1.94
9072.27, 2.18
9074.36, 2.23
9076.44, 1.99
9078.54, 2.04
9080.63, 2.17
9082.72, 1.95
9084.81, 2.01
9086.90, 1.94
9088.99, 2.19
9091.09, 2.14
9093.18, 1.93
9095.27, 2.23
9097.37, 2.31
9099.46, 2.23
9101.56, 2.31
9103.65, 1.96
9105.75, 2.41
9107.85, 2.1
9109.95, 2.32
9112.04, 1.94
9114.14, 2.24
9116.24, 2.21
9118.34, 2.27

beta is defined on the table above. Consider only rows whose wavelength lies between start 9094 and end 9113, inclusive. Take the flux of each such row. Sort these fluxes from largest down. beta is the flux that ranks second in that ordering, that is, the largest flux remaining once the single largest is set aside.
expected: 2.32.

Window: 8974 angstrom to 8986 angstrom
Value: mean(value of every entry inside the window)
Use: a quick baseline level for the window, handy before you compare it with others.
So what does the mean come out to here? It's 2.16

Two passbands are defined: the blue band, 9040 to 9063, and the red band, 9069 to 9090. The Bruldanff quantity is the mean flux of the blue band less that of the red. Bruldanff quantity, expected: 0.13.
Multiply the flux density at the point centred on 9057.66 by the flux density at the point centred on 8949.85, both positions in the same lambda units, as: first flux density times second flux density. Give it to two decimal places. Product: 5.03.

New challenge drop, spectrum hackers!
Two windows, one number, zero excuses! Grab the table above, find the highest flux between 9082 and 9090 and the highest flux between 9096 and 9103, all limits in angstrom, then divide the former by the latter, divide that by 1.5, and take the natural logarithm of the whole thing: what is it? -0.46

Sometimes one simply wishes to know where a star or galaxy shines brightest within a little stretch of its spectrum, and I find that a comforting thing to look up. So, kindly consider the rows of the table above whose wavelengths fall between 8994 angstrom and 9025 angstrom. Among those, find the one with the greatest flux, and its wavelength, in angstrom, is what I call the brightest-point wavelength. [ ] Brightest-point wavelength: 9005.66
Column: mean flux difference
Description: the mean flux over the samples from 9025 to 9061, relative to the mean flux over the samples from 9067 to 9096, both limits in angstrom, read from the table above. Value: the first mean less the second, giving 0.06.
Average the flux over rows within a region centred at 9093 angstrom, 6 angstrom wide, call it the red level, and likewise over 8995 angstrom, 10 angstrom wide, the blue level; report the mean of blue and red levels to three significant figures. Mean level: 2.09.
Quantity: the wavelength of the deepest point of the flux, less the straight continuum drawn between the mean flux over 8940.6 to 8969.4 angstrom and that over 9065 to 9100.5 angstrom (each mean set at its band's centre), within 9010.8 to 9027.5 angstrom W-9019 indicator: 9013.96 angstrom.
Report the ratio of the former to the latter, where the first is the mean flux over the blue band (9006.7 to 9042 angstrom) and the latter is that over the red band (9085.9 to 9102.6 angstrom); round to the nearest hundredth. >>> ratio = 0.95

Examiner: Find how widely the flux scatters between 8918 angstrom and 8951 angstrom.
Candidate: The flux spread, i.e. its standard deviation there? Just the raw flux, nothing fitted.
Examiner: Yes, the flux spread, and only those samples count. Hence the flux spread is 0.17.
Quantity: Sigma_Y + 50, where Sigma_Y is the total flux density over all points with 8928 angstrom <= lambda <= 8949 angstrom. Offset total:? 72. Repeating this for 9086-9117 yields 82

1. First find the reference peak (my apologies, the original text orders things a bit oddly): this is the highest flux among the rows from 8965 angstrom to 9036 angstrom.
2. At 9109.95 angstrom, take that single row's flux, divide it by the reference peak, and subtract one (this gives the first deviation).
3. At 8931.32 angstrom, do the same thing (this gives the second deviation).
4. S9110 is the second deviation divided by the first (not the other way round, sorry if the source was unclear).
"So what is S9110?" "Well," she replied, 5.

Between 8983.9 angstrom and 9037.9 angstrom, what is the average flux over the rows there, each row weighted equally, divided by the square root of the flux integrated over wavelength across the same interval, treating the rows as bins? 0.20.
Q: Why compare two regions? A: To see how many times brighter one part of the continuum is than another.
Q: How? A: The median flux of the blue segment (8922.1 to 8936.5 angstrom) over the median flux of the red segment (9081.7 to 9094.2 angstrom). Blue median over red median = 1.15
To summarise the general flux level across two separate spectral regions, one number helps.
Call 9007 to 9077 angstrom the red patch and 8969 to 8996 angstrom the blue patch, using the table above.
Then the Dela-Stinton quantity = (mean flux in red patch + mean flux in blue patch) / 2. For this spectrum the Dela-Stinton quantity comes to 2.13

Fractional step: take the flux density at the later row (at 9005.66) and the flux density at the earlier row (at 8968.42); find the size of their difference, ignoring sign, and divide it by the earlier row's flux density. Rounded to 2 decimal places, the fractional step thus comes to 0.22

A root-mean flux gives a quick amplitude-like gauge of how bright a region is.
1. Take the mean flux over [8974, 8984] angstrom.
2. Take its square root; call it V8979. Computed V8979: 1.47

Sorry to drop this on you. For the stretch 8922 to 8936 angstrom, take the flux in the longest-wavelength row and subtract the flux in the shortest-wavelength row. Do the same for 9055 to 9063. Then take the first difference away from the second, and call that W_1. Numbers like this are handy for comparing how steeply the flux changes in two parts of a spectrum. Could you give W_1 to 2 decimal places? 0.11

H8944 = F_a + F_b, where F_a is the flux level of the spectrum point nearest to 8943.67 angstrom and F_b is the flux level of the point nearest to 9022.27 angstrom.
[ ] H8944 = 4.25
